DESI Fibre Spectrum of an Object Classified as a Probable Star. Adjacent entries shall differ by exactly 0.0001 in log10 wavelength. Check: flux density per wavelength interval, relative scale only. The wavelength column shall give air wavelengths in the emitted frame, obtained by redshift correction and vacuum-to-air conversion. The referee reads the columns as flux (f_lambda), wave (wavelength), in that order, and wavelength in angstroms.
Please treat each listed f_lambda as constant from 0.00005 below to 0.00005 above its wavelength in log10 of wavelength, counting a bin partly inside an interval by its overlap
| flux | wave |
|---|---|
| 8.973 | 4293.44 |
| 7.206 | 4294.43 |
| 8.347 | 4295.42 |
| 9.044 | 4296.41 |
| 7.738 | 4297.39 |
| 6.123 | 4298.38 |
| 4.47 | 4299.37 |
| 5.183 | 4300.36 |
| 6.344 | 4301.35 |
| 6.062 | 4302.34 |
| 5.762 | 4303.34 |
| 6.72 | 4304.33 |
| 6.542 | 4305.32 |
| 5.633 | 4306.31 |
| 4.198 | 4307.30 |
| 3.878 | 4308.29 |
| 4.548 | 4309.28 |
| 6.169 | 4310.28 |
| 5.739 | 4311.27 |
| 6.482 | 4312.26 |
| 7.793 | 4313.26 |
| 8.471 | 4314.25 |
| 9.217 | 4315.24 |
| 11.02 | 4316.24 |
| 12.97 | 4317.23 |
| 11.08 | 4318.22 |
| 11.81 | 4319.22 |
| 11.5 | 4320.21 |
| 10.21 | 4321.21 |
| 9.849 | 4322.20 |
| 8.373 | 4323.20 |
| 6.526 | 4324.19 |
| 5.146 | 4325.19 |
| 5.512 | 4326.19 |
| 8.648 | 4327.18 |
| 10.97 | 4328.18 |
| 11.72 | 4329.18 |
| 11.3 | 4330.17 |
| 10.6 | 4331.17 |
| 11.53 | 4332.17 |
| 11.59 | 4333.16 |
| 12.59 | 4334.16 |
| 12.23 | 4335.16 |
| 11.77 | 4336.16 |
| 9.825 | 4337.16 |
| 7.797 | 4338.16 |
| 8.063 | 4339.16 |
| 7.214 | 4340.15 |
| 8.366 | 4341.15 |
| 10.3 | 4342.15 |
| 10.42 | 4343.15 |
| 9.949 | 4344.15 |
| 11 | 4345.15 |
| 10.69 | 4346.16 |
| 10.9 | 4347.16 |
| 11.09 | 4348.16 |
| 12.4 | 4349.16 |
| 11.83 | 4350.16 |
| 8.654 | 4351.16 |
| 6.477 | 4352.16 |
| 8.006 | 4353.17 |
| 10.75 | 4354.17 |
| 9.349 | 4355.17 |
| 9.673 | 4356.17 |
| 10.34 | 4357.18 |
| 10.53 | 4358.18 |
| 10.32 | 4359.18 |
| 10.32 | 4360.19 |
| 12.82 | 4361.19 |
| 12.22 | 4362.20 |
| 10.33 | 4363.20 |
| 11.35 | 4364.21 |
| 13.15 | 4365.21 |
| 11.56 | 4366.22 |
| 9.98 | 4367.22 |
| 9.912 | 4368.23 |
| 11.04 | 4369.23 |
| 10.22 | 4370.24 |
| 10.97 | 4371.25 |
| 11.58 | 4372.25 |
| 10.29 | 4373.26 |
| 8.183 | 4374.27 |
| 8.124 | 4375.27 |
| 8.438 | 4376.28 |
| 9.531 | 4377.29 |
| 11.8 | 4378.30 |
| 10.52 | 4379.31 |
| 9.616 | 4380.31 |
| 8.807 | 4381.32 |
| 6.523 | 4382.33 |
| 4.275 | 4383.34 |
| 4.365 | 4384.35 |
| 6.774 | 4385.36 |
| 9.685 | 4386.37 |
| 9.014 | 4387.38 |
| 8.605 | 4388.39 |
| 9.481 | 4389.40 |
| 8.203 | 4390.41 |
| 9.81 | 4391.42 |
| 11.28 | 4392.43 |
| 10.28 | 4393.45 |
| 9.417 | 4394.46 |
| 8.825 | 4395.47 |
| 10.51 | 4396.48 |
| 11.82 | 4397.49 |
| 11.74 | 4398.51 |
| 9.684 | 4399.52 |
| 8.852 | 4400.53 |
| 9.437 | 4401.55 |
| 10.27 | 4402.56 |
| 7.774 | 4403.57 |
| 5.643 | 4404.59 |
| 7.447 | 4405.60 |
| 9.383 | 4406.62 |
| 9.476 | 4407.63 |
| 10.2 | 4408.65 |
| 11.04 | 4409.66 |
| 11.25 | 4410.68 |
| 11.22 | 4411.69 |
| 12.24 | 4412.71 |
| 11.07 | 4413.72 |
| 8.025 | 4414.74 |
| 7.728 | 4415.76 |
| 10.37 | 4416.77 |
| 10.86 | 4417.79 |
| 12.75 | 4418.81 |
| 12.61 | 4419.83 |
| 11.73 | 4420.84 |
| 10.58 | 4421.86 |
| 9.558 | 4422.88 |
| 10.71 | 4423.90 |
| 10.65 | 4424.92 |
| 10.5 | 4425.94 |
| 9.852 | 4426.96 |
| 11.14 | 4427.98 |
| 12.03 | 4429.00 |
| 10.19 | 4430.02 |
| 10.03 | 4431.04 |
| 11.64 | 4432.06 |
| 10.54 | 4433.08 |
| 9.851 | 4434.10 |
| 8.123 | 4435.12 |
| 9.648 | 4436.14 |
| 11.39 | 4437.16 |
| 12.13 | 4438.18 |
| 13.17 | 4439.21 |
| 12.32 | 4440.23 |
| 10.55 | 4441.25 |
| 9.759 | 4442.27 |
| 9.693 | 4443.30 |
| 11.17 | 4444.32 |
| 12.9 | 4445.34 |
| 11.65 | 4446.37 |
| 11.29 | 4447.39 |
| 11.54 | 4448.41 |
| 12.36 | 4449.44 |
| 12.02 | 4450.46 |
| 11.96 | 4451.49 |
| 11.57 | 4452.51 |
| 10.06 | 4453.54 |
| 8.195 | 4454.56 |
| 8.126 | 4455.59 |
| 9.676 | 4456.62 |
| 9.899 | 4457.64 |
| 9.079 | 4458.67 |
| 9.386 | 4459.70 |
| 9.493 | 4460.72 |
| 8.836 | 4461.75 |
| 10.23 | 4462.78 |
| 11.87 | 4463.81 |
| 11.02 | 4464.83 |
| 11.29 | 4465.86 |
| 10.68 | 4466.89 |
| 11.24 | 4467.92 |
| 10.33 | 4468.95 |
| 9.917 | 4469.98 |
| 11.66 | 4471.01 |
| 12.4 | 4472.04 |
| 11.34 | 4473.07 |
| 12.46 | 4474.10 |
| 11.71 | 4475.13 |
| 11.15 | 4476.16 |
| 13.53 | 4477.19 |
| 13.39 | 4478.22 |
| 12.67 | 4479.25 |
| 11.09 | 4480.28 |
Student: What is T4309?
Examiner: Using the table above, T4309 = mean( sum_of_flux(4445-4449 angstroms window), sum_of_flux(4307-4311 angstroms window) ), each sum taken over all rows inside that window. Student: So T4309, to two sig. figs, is 33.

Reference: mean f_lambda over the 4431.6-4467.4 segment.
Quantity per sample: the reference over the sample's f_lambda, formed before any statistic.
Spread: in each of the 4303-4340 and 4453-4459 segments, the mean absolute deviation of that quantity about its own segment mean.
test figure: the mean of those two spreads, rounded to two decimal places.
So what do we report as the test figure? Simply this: 0.25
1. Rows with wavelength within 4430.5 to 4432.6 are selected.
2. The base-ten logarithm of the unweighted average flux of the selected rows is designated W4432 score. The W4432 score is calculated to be 1.03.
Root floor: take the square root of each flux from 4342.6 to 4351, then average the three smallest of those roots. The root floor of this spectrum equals 3.22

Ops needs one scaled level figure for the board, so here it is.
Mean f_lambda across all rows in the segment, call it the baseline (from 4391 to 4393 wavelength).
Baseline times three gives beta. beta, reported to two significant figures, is 32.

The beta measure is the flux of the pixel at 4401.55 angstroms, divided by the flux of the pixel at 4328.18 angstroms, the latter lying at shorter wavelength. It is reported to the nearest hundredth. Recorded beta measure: 0.86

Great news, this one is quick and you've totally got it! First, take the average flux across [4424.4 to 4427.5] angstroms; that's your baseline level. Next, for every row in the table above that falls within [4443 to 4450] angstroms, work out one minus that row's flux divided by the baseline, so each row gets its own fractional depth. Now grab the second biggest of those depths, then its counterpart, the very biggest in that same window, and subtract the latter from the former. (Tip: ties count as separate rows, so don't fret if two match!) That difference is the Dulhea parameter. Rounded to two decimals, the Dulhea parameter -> -0.14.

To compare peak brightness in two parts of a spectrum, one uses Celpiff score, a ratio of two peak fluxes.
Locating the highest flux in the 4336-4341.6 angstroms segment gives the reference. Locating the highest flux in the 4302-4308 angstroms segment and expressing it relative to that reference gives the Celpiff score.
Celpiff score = 0.57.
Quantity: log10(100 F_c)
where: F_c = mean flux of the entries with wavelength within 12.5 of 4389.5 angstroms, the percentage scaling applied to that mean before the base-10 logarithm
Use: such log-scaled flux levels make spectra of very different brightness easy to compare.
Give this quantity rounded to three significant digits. 2.96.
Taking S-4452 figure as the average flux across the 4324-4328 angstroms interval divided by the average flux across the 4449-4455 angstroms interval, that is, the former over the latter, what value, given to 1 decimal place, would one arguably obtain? 0.6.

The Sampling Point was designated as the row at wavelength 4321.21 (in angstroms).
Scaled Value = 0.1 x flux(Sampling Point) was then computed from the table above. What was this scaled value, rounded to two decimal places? 1.02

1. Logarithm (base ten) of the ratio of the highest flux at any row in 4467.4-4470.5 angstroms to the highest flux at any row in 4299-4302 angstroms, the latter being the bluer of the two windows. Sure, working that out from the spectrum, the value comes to 0.25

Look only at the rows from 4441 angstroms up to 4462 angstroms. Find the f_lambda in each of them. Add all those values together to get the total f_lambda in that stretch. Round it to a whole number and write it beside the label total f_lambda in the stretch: 219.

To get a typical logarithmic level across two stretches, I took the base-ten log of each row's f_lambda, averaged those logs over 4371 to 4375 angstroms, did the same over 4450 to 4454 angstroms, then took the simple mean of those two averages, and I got 1.03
